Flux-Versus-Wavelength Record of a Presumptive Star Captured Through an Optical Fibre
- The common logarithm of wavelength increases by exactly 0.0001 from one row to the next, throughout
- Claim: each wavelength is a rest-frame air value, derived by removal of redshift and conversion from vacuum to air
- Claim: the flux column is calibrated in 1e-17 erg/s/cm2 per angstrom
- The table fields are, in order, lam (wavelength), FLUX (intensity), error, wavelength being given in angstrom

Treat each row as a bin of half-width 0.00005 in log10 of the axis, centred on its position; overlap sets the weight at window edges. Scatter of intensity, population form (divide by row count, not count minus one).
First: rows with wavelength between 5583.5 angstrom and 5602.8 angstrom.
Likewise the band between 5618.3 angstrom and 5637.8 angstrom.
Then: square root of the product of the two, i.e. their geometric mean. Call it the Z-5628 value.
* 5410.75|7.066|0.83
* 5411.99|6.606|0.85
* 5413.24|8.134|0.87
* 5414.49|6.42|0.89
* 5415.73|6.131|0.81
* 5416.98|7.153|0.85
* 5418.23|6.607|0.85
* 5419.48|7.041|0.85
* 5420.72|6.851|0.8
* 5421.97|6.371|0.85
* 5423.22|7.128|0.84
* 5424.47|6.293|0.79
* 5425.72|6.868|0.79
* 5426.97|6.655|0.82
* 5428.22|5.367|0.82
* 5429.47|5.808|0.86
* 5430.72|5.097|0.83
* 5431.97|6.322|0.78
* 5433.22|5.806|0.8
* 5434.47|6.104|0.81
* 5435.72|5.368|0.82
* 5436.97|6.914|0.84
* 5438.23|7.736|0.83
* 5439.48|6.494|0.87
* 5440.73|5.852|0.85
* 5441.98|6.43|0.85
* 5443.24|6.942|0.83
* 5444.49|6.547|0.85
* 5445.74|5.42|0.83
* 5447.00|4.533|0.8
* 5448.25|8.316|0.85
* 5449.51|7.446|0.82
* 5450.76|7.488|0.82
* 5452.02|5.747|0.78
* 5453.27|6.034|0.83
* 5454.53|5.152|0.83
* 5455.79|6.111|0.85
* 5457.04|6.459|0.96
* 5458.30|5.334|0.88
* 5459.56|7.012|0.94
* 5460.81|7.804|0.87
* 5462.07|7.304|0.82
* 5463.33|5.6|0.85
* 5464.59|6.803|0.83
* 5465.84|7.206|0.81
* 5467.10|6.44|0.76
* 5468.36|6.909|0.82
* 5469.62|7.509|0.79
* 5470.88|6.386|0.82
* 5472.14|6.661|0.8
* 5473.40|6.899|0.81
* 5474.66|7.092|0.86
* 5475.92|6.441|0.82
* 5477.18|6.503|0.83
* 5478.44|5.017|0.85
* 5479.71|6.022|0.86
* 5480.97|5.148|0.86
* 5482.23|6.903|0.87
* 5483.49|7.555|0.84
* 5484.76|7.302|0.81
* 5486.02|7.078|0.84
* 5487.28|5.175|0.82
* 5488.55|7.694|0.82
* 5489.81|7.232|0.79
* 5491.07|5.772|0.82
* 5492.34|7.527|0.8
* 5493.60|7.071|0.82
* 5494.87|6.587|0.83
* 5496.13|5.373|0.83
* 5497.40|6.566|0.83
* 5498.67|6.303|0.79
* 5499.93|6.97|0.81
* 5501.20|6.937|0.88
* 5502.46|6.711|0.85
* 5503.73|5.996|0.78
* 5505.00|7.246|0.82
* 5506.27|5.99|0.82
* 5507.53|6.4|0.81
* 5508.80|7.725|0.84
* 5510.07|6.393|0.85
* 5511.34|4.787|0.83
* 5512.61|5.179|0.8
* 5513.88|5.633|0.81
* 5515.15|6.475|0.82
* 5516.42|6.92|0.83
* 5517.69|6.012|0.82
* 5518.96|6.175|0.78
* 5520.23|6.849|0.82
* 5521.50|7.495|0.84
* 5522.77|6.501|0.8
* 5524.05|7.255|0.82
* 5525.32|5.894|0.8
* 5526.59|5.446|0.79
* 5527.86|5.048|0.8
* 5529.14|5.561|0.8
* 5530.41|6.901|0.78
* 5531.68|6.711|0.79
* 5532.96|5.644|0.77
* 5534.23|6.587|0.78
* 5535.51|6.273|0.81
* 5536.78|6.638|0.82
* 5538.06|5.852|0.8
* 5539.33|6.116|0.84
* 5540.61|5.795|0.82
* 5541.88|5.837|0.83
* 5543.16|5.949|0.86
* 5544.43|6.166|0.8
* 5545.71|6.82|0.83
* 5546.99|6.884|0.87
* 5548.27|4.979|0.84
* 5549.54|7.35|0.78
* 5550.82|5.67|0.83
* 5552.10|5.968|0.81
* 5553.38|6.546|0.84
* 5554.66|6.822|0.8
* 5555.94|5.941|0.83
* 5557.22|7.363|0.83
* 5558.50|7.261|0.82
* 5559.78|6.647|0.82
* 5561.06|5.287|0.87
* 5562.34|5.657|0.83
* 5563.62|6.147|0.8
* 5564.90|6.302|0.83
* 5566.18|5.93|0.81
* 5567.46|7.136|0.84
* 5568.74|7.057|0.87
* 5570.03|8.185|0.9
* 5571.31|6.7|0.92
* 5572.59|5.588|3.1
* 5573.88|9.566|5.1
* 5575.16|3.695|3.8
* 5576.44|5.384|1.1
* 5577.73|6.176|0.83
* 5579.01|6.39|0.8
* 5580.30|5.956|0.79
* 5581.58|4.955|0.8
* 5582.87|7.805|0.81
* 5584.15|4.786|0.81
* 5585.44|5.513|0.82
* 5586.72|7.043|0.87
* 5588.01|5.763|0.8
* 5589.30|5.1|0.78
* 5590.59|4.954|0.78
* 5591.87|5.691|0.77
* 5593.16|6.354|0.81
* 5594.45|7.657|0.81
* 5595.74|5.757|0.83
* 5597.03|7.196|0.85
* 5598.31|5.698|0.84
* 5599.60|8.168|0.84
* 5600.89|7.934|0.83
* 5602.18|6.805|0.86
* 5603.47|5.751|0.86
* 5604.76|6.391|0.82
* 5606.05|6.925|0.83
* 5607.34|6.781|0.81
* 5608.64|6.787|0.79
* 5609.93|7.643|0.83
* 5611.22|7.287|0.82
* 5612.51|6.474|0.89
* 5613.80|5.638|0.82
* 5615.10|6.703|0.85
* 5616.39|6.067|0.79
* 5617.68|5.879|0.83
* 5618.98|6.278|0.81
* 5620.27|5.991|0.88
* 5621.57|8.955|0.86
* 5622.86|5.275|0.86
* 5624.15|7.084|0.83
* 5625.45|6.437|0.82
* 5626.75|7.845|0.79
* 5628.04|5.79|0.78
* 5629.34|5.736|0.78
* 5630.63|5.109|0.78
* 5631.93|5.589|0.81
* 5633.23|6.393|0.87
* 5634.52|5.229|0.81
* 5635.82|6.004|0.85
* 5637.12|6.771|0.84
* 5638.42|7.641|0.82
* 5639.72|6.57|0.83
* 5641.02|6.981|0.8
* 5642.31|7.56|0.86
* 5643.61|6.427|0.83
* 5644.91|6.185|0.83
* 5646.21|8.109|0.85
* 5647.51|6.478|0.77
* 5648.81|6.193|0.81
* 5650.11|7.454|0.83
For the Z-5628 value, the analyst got 1.04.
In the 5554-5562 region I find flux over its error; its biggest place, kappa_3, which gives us 5557.22 angstrom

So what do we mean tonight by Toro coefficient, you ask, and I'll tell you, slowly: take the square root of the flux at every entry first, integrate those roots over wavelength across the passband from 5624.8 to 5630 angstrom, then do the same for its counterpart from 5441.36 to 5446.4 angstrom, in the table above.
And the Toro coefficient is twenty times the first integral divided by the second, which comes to 20.8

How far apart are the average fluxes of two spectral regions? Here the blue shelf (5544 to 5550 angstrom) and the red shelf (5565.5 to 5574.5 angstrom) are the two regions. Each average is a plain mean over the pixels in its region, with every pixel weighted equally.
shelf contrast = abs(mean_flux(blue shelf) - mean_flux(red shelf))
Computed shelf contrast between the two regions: 0.73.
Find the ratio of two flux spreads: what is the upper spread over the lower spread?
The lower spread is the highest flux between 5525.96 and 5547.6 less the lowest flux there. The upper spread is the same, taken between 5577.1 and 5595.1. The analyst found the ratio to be 1.63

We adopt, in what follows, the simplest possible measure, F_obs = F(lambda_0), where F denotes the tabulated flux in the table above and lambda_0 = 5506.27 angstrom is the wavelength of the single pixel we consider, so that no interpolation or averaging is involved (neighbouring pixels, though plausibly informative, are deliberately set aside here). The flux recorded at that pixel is 5.99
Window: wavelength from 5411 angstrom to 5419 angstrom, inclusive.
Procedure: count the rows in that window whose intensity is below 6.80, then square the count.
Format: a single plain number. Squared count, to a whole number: 16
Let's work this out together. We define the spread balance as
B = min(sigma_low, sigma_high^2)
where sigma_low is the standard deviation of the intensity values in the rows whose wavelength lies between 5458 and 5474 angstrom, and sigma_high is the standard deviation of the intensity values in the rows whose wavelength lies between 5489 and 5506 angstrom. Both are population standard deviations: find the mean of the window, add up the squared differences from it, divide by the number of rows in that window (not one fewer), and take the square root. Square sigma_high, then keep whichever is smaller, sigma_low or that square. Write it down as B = 0.37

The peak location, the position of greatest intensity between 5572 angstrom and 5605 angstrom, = 5573.88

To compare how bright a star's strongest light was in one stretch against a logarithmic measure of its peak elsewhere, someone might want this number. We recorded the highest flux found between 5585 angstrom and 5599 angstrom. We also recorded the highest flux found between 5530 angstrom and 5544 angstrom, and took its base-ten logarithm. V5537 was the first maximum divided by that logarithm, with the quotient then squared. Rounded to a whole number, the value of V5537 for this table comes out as 83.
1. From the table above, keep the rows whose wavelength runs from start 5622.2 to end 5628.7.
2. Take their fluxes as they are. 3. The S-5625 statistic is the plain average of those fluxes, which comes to 6.49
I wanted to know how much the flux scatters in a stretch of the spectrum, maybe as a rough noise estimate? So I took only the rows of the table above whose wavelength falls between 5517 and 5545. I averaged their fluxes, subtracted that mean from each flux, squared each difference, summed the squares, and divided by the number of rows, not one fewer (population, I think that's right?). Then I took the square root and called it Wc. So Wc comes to 0.59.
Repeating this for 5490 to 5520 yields 0.72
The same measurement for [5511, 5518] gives 0.73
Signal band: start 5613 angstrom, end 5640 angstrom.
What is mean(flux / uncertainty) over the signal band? 7.68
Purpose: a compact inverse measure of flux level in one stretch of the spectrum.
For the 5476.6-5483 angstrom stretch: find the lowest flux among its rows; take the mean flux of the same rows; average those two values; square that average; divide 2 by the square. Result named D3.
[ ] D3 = 0.067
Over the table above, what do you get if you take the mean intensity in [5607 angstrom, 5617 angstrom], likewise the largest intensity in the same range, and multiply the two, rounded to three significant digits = 51.0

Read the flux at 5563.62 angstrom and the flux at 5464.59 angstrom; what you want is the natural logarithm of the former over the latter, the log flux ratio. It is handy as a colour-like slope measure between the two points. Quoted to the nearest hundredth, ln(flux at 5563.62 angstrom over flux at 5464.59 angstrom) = -0.10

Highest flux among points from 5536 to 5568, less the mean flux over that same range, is 1.1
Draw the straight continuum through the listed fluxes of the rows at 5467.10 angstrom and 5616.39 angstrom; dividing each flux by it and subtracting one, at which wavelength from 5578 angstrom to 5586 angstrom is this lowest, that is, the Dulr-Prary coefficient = 5584.15 angstrom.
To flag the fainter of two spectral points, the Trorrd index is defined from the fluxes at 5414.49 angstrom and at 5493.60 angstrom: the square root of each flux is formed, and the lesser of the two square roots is 2.53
